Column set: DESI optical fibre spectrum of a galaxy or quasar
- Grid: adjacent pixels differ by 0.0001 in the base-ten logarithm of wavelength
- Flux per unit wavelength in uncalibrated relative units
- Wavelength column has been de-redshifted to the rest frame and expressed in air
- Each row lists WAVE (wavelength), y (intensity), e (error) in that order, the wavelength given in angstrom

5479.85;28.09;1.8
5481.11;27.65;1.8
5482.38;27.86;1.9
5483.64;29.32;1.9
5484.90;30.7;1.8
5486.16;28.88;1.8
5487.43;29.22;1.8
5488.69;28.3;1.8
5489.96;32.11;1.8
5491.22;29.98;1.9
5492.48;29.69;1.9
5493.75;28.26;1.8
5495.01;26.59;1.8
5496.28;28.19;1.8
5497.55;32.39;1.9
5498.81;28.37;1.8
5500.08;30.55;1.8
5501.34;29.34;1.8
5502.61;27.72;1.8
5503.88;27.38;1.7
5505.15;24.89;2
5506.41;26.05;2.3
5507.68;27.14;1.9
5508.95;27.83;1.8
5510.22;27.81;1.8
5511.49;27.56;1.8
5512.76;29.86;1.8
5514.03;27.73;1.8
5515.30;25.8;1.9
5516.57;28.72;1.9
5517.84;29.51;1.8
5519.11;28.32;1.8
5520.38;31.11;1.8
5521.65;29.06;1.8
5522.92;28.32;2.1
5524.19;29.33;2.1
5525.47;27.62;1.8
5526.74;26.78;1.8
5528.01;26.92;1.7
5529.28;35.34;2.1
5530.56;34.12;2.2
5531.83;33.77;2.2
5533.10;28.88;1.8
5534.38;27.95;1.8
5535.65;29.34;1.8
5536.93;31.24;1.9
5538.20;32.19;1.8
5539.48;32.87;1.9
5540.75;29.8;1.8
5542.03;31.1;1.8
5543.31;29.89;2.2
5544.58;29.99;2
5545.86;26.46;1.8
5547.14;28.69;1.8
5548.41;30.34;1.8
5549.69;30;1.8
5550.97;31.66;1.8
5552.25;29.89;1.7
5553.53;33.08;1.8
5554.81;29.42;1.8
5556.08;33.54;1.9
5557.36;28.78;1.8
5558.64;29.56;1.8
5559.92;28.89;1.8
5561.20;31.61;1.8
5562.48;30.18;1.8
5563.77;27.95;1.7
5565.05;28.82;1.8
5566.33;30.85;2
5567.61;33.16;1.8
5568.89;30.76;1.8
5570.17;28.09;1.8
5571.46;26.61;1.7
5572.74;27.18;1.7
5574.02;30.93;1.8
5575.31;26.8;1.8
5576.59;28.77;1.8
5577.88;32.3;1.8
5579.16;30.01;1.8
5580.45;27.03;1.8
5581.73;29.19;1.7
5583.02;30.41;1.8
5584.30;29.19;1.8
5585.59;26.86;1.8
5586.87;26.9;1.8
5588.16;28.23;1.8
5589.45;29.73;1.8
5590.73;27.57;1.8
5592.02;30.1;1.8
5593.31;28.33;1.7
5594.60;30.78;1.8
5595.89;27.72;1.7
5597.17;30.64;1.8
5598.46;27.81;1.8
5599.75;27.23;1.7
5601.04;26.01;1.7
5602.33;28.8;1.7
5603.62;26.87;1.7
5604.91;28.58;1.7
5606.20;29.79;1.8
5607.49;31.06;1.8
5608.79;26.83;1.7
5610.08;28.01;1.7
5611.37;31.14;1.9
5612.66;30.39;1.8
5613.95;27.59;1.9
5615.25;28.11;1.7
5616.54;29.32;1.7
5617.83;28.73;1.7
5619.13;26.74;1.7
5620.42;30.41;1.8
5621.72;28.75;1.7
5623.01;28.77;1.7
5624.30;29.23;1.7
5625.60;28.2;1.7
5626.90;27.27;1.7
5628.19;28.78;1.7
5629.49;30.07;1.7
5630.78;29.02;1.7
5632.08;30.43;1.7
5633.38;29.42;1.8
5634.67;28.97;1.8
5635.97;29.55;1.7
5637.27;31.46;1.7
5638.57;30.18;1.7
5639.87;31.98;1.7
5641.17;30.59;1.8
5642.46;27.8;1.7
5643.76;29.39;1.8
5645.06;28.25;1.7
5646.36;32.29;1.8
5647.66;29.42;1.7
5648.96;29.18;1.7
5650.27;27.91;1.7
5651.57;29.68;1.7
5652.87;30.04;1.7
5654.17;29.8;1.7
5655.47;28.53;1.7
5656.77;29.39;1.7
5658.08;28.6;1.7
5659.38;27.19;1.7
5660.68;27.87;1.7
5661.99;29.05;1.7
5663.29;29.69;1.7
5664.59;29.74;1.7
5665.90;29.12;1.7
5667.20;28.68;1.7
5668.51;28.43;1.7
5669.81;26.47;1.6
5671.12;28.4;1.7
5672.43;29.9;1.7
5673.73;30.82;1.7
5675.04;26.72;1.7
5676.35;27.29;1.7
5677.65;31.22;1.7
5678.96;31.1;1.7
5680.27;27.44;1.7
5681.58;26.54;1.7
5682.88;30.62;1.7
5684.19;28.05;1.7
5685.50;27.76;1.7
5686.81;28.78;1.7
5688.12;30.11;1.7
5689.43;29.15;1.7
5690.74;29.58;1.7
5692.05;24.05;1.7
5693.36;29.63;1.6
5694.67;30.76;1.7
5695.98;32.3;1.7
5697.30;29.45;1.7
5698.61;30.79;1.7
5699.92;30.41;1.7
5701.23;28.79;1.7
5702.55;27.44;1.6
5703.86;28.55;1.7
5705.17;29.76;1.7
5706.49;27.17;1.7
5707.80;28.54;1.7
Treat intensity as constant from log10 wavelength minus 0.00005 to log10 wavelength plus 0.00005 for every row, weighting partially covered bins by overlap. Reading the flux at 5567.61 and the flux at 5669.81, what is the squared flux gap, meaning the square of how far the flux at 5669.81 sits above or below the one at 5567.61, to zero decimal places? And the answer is 45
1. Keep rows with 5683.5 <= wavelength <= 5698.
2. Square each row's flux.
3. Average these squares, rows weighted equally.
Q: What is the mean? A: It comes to 848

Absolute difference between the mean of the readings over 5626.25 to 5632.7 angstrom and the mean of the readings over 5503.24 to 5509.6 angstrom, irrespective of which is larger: 2.5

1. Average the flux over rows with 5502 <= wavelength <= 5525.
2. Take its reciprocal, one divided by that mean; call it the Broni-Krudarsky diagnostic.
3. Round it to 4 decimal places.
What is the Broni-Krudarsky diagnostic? 0.0357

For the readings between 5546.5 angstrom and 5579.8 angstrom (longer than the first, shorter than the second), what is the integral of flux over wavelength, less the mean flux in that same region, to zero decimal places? 966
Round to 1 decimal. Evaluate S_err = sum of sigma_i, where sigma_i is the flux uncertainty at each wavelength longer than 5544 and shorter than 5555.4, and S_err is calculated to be 16.3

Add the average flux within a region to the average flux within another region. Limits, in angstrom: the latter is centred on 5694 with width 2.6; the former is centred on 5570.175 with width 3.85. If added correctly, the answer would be 58.7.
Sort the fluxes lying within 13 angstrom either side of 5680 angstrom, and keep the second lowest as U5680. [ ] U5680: 26.47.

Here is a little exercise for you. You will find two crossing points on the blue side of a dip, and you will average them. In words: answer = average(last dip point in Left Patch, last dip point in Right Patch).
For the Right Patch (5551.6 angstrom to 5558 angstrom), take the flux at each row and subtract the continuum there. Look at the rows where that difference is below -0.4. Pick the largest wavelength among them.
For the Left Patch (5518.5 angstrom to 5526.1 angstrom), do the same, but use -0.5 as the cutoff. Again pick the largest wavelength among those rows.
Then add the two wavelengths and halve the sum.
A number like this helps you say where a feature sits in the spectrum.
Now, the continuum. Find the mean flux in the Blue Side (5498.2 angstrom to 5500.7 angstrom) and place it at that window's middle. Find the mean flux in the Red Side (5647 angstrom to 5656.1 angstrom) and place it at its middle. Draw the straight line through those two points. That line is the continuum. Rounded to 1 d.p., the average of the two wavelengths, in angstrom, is 5541.4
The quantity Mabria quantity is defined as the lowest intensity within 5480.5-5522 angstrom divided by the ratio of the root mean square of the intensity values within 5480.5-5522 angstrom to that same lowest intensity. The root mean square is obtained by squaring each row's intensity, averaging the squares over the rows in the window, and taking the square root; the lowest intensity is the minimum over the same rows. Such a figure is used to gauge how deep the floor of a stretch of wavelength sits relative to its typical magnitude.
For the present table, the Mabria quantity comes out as 21.6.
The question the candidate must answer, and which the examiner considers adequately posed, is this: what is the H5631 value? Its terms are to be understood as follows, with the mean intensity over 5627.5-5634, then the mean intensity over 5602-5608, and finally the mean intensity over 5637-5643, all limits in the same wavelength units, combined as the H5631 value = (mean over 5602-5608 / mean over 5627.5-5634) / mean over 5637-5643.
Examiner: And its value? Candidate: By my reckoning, 0.0323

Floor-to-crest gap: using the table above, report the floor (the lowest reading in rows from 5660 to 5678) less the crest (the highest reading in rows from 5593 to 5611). -4.6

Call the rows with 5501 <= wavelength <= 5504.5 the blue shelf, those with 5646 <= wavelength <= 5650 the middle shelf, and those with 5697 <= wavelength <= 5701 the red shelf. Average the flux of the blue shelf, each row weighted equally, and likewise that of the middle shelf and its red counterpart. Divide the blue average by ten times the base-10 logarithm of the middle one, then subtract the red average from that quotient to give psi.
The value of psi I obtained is -28.3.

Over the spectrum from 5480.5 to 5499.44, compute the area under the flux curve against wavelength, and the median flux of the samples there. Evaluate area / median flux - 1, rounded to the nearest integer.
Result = 18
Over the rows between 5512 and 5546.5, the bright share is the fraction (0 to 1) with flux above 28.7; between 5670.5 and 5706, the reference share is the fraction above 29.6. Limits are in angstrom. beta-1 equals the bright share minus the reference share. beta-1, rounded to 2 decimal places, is 0.22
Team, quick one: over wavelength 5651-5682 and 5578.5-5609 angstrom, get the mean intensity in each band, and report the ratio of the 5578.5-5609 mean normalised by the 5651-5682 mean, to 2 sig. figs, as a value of 0.99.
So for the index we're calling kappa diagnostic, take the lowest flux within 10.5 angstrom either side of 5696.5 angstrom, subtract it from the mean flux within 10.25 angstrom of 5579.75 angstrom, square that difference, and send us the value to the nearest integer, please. 21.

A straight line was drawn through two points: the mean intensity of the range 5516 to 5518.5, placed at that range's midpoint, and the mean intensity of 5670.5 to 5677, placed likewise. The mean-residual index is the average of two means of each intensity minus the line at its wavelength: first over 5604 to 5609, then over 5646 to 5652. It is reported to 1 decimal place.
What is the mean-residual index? 0.6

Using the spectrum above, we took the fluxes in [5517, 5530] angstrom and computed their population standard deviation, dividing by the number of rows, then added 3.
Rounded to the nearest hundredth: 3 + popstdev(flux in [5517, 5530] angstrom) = 5.38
